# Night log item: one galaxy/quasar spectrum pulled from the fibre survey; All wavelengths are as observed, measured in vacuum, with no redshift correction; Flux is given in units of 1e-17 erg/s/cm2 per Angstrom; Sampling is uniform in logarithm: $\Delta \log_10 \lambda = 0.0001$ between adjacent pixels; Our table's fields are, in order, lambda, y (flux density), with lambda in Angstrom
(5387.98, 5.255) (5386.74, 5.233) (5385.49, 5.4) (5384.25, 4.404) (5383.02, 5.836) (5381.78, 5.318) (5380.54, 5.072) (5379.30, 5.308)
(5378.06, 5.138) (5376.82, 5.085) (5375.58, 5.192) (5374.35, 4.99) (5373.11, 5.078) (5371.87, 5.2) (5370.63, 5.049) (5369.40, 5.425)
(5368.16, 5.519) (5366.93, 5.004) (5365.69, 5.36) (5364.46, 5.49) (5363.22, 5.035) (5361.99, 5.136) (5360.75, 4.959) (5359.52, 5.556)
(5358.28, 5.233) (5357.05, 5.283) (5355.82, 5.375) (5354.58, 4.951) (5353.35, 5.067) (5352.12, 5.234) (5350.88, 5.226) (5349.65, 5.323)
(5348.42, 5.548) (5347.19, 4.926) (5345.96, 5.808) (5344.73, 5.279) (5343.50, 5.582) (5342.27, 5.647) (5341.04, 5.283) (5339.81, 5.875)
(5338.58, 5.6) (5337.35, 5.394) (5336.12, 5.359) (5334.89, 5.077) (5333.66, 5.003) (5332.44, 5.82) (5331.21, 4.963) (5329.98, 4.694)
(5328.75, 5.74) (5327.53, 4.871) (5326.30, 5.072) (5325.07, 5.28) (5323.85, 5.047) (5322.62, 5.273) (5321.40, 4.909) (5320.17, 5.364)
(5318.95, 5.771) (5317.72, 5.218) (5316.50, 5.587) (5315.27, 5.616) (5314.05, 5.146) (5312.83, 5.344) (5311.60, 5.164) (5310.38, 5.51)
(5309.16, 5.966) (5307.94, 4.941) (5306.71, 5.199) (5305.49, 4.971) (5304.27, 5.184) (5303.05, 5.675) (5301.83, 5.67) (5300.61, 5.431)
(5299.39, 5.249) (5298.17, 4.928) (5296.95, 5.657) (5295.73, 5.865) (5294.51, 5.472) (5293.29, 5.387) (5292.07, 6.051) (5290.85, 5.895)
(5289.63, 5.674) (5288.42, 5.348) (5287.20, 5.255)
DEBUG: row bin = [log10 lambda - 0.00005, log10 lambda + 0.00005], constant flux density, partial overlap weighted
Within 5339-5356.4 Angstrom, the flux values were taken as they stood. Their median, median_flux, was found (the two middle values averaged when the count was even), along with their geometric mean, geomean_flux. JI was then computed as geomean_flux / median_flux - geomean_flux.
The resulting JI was -4.35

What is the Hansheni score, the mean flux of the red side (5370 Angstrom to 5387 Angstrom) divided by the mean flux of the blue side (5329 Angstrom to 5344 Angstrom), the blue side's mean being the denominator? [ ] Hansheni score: 0.96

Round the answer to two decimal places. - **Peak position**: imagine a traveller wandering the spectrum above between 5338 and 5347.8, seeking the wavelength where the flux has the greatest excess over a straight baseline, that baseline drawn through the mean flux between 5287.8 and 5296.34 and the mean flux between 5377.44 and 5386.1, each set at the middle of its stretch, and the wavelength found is 5339.81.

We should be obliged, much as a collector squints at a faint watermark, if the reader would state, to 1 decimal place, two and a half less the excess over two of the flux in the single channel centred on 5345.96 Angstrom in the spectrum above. -1.3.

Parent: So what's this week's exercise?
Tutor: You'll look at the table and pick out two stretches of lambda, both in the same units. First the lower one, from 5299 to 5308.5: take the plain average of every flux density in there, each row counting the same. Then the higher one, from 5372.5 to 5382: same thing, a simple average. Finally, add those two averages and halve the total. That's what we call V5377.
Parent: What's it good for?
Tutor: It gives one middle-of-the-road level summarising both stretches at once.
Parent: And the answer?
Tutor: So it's 5.22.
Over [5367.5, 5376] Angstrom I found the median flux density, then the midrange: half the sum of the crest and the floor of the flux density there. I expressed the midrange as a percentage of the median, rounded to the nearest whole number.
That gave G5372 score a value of 101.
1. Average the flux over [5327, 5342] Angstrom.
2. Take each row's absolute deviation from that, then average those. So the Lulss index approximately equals 0.325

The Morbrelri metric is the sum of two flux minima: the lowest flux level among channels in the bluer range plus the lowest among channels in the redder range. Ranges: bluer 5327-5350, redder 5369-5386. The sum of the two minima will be 9.1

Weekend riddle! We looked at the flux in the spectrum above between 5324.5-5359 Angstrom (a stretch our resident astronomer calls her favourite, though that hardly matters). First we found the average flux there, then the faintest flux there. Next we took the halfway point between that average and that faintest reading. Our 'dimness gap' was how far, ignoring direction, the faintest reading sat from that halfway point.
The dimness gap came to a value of 0.305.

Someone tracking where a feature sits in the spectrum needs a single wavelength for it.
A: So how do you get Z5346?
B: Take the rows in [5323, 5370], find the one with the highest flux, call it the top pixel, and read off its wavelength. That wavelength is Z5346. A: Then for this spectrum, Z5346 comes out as 5339.81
